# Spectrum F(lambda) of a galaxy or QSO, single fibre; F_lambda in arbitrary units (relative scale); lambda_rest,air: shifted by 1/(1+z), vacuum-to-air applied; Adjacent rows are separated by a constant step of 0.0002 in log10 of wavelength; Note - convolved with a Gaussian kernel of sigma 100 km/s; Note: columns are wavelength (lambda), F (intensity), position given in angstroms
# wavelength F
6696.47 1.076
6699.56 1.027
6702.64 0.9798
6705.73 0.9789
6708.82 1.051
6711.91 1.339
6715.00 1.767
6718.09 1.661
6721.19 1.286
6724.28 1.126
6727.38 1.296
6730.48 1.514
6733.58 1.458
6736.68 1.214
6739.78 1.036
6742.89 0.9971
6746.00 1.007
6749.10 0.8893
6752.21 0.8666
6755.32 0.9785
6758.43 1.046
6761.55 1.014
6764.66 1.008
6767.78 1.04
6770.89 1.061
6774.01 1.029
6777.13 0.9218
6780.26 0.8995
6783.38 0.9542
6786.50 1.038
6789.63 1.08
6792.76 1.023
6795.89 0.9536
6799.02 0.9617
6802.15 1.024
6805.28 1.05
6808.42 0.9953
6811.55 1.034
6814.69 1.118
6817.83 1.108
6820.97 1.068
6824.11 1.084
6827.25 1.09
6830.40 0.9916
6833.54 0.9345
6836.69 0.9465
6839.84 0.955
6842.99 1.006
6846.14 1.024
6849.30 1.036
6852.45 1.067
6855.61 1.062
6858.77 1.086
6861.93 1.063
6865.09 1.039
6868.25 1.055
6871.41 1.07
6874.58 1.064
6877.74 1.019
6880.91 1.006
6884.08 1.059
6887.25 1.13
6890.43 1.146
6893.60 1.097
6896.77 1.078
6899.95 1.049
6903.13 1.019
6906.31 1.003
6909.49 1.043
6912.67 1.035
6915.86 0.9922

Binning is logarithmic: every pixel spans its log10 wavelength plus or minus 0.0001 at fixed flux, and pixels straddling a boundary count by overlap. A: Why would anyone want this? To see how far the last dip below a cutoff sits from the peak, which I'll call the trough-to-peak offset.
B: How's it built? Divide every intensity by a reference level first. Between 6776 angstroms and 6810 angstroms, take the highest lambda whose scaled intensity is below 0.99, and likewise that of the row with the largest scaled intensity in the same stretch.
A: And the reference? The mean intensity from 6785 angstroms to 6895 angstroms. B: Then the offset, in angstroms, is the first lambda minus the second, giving 18.8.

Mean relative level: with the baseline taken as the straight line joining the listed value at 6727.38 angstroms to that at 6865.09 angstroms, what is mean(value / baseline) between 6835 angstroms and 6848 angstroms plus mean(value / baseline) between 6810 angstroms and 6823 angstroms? 1.87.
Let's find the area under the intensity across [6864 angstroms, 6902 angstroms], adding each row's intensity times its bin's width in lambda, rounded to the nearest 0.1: 40.6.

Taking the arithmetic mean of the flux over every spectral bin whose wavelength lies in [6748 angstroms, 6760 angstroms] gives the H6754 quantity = 0.95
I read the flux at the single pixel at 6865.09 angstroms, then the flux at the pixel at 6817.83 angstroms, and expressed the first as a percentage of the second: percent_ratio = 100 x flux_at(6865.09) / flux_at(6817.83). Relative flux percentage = 94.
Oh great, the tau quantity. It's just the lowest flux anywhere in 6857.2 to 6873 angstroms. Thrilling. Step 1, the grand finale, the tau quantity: 1.039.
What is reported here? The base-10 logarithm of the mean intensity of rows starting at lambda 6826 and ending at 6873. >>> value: 0.012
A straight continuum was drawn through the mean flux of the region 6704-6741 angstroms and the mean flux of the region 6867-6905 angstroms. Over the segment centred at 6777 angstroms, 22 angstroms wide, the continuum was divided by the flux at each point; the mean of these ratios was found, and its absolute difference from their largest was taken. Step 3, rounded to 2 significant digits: 0.12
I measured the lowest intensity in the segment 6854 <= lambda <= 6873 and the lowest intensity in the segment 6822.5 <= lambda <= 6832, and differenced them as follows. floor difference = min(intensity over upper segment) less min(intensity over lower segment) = 0.047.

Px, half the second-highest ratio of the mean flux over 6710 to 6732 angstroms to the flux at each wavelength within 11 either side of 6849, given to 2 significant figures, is 0.71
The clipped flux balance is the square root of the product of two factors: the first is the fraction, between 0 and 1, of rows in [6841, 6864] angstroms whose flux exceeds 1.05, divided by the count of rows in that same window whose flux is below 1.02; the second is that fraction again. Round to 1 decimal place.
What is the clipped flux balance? 0.6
